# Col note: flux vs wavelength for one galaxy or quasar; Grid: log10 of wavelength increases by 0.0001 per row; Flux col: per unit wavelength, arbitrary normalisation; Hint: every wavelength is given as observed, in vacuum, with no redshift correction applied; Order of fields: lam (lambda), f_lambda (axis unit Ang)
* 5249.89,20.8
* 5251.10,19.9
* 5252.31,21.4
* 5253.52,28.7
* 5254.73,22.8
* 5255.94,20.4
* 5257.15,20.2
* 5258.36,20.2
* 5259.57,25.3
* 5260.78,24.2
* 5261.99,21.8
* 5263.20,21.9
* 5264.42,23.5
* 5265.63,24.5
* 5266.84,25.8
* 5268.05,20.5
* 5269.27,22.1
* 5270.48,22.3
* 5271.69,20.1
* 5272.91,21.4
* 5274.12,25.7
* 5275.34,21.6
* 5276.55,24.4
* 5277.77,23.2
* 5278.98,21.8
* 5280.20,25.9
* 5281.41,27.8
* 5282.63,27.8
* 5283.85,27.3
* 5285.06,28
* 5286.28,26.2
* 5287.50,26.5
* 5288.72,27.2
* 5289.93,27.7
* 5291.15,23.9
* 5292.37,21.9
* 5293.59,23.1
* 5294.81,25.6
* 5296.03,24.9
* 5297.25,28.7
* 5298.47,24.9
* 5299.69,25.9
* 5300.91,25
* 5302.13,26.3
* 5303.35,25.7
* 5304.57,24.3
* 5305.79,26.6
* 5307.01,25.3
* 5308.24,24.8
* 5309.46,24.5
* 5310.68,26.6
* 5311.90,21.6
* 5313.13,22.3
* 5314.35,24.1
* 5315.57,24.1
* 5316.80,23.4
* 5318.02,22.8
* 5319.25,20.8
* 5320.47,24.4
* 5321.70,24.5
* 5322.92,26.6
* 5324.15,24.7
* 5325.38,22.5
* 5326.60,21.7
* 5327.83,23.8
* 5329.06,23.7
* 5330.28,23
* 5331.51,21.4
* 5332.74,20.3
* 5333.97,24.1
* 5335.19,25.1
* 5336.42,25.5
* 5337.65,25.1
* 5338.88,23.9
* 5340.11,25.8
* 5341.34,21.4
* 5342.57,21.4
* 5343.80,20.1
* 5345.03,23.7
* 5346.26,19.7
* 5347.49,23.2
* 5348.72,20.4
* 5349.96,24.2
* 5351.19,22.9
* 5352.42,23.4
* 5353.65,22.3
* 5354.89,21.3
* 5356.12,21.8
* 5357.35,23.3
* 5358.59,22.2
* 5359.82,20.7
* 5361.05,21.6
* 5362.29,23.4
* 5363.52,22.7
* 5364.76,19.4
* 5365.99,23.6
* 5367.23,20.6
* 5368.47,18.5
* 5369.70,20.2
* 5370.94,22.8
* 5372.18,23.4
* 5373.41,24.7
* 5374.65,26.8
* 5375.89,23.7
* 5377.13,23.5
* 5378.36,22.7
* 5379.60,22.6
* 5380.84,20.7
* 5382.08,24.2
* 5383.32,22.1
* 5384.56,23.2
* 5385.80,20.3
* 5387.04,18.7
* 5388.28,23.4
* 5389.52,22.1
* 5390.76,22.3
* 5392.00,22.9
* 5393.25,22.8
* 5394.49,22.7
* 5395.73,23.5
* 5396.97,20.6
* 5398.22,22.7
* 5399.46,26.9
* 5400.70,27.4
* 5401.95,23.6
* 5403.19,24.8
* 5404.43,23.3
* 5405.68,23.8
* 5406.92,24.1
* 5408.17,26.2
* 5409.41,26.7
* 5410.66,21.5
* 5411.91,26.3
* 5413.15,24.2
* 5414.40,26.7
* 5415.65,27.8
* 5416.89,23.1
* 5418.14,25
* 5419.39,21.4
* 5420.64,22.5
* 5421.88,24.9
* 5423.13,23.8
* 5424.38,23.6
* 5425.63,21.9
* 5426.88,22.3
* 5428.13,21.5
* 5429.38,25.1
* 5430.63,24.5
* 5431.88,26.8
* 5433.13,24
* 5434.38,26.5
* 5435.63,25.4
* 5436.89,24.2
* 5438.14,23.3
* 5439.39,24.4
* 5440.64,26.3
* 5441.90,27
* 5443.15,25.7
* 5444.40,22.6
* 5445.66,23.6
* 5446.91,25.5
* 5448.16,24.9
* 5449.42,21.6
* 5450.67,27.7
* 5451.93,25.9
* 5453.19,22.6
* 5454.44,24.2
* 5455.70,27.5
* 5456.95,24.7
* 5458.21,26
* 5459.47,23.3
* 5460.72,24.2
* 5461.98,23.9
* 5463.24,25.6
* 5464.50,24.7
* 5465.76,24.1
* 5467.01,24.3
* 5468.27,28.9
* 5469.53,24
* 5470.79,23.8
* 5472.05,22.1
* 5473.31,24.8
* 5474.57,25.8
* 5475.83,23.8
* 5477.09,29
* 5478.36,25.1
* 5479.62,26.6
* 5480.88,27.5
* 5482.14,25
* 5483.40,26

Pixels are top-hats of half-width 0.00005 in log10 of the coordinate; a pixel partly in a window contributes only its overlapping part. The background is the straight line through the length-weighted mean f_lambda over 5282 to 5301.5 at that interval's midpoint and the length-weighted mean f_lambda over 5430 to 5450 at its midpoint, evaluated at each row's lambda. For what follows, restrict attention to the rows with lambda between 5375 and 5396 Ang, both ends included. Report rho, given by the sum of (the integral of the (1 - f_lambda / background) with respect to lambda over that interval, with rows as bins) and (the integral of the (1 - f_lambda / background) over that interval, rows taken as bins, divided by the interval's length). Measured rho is 2.4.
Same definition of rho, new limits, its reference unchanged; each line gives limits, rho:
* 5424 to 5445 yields 0.3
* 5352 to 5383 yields 3.7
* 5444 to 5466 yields 0.0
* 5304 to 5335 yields 2.5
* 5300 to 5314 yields 0.6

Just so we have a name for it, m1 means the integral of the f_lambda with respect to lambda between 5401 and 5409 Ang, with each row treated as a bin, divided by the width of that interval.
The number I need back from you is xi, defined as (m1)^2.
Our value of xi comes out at 600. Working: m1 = 24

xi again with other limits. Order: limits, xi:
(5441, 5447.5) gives 621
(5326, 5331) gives 530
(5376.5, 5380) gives 528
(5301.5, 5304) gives 676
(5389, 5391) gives 493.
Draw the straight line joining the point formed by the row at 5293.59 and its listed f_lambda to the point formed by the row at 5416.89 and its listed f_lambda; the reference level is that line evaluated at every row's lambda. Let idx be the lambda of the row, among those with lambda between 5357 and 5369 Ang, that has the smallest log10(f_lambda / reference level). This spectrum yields 5368.47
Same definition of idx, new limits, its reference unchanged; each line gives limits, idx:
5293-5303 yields 5293.59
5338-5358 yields 5346.26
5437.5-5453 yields 5449.42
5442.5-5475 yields 5449.42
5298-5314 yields 5311.90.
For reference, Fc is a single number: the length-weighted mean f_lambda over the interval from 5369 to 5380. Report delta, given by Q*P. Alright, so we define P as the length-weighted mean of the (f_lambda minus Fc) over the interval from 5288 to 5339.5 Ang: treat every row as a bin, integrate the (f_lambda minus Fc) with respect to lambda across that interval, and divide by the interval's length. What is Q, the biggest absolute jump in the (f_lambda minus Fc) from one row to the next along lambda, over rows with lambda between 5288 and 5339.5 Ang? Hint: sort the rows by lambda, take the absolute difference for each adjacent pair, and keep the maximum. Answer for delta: 5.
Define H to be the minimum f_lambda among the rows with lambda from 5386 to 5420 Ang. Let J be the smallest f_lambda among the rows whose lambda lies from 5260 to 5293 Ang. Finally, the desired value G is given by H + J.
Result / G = 38.8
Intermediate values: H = 18.7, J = 20.1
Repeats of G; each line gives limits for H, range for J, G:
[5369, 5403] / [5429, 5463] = 40.3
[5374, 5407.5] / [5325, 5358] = 38.4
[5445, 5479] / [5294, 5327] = 42.4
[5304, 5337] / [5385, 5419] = 39.0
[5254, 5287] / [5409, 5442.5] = 41.5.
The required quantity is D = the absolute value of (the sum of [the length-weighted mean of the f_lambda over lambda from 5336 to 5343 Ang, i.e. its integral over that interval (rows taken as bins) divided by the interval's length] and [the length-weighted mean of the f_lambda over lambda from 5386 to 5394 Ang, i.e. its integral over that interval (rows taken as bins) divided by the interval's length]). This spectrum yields 46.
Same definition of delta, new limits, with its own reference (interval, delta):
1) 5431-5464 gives 9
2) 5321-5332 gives 0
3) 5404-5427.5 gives 4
